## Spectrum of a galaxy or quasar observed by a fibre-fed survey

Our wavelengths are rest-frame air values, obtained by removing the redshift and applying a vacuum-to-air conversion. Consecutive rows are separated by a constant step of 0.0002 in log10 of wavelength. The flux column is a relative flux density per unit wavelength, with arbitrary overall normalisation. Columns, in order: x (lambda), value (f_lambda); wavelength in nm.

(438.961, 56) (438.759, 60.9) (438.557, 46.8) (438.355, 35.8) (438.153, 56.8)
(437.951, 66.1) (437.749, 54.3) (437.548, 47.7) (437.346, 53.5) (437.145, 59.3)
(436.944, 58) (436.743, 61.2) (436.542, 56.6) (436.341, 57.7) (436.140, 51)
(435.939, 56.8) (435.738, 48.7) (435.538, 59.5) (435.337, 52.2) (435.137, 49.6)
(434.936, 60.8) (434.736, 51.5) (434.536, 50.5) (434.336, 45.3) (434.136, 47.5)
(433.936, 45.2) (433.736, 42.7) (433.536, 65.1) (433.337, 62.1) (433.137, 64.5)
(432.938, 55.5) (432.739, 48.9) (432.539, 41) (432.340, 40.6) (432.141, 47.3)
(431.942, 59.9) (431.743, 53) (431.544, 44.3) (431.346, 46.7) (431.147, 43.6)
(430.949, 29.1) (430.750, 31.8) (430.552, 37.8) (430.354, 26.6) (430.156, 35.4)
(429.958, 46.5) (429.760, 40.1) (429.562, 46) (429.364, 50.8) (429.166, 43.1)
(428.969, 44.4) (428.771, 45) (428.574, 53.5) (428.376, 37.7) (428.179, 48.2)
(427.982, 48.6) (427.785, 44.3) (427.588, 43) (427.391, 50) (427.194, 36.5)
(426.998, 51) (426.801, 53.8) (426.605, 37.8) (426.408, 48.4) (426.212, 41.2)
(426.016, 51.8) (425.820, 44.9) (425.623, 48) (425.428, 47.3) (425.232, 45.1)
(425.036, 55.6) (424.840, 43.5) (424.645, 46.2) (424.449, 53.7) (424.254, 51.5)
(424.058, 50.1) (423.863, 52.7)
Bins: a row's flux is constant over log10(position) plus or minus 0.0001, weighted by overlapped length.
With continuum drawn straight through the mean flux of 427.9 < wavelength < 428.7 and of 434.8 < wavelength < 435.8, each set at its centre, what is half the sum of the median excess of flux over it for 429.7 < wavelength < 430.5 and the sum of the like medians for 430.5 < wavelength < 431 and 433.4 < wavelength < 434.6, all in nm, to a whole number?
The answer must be -18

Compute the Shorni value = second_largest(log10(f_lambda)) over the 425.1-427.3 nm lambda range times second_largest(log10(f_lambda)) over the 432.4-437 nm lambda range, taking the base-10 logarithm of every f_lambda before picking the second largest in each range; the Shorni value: 3.10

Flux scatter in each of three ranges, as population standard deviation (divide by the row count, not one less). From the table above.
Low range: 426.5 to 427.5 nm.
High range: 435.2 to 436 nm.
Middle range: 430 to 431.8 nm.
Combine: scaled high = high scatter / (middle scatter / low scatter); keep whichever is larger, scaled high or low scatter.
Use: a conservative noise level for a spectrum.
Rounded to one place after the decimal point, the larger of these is 7.2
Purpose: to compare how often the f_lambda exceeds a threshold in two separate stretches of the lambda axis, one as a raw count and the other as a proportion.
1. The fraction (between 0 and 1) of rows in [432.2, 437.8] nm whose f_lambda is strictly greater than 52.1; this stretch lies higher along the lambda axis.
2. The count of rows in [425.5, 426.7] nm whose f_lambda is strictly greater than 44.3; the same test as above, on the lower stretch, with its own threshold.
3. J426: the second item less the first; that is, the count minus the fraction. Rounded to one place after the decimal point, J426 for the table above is 3.5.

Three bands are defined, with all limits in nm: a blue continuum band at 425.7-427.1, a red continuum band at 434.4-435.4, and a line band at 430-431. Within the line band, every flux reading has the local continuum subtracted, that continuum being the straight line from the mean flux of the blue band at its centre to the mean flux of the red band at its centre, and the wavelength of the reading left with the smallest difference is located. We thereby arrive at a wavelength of 430.354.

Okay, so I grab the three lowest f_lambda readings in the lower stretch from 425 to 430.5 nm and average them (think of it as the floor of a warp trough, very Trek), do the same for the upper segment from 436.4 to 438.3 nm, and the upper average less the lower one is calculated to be 19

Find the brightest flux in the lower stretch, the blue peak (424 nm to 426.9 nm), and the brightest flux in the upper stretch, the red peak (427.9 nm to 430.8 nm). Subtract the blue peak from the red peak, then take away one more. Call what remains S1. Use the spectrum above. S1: -3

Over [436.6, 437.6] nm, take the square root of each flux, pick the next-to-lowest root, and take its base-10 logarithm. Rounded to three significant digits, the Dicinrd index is 0.864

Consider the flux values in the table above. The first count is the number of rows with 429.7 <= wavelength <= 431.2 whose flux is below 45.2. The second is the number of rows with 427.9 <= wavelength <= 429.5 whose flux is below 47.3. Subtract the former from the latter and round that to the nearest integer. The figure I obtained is -3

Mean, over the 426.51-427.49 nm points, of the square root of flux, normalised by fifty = 0.135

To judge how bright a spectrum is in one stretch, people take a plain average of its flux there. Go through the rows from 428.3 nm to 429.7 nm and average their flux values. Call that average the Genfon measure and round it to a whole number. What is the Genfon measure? 46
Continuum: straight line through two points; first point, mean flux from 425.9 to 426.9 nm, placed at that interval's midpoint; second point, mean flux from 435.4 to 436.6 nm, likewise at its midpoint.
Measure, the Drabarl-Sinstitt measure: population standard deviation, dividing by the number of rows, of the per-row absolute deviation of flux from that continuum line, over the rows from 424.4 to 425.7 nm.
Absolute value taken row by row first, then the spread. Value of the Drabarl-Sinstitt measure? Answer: 3.7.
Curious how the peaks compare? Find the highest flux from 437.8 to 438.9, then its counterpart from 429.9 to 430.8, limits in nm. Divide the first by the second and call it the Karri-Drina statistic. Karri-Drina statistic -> 1.42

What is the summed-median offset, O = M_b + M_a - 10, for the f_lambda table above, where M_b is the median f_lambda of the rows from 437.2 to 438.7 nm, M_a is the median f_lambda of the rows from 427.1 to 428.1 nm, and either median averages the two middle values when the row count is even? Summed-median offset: 87.8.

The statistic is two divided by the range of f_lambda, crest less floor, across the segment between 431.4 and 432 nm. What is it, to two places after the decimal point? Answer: 0.13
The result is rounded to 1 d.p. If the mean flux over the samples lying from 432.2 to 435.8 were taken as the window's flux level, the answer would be 51.7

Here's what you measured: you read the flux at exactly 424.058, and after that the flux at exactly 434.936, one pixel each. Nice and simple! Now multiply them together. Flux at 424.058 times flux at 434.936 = 3046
